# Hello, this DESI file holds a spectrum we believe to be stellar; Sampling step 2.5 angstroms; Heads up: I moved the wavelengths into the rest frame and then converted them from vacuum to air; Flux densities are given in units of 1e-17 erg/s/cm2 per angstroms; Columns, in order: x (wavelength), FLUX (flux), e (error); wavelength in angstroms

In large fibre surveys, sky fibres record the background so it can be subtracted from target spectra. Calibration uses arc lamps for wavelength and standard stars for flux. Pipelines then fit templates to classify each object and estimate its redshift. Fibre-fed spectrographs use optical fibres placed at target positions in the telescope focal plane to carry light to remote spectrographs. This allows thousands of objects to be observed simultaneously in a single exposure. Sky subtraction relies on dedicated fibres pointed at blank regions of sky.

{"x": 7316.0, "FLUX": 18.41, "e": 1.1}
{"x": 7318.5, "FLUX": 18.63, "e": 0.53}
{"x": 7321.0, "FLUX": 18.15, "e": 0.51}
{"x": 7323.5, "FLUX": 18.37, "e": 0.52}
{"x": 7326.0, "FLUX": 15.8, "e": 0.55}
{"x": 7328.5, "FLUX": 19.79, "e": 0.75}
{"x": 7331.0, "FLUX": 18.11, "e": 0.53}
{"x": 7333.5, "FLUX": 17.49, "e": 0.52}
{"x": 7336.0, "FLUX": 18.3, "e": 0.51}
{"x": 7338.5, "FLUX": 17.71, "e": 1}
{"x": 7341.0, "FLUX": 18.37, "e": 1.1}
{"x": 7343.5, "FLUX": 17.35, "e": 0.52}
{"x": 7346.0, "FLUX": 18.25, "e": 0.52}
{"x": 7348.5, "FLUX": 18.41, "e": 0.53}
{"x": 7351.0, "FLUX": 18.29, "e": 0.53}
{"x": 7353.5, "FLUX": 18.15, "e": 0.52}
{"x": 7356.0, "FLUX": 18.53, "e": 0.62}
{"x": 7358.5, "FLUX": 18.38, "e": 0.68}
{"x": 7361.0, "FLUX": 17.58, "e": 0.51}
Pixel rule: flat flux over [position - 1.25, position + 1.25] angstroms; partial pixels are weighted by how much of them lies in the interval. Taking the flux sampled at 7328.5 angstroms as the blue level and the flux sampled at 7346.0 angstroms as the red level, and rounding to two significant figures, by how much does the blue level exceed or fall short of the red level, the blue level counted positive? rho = 1.5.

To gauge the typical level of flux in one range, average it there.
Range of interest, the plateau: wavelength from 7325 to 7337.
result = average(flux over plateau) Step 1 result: 17.9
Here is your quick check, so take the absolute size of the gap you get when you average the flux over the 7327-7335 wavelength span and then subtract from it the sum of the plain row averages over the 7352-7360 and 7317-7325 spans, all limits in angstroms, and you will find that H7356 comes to 18.3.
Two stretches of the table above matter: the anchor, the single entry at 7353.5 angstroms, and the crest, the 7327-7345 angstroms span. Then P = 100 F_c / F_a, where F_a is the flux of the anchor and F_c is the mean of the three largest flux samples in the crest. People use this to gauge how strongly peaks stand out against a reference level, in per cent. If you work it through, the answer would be 104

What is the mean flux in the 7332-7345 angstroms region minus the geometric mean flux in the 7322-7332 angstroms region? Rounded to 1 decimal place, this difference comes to -0.1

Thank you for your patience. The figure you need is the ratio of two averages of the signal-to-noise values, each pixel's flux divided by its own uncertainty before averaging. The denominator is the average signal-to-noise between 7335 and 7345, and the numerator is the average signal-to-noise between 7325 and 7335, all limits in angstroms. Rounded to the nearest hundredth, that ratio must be 1.19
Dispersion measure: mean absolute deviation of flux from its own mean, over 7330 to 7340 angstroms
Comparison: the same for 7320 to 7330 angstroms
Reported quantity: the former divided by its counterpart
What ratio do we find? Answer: 0.27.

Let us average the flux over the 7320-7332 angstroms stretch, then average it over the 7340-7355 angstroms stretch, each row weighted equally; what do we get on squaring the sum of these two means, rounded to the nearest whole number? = 1309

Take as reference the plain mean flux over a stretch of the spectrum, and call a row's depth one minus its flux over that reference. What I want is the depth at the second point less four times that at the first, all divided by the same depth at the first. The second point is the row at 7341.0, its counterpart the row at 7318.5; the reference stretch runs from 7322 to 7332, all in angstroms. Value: -3.4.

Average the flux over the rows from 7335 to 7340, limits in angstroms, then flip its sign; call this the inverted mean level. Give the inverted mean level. -18.01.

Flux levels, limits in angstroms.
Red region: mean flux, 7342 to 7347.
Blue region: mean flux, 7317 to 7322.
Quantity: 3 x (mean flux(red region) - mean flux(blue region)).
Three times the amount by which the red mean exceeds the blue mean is -1.8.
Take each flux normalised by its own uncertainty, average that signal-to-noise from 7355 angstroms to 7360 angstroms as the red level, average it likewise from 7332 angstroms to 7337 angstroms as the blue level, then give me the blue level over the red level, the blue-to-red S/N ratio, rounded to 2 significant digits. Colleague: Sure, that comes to 1.2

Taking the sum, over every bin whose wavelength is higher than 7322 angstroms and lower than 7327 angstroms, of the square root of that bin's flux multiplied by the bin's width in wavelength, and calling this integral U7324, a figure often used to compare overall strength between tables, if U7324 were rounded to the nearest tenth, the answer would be 20.7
